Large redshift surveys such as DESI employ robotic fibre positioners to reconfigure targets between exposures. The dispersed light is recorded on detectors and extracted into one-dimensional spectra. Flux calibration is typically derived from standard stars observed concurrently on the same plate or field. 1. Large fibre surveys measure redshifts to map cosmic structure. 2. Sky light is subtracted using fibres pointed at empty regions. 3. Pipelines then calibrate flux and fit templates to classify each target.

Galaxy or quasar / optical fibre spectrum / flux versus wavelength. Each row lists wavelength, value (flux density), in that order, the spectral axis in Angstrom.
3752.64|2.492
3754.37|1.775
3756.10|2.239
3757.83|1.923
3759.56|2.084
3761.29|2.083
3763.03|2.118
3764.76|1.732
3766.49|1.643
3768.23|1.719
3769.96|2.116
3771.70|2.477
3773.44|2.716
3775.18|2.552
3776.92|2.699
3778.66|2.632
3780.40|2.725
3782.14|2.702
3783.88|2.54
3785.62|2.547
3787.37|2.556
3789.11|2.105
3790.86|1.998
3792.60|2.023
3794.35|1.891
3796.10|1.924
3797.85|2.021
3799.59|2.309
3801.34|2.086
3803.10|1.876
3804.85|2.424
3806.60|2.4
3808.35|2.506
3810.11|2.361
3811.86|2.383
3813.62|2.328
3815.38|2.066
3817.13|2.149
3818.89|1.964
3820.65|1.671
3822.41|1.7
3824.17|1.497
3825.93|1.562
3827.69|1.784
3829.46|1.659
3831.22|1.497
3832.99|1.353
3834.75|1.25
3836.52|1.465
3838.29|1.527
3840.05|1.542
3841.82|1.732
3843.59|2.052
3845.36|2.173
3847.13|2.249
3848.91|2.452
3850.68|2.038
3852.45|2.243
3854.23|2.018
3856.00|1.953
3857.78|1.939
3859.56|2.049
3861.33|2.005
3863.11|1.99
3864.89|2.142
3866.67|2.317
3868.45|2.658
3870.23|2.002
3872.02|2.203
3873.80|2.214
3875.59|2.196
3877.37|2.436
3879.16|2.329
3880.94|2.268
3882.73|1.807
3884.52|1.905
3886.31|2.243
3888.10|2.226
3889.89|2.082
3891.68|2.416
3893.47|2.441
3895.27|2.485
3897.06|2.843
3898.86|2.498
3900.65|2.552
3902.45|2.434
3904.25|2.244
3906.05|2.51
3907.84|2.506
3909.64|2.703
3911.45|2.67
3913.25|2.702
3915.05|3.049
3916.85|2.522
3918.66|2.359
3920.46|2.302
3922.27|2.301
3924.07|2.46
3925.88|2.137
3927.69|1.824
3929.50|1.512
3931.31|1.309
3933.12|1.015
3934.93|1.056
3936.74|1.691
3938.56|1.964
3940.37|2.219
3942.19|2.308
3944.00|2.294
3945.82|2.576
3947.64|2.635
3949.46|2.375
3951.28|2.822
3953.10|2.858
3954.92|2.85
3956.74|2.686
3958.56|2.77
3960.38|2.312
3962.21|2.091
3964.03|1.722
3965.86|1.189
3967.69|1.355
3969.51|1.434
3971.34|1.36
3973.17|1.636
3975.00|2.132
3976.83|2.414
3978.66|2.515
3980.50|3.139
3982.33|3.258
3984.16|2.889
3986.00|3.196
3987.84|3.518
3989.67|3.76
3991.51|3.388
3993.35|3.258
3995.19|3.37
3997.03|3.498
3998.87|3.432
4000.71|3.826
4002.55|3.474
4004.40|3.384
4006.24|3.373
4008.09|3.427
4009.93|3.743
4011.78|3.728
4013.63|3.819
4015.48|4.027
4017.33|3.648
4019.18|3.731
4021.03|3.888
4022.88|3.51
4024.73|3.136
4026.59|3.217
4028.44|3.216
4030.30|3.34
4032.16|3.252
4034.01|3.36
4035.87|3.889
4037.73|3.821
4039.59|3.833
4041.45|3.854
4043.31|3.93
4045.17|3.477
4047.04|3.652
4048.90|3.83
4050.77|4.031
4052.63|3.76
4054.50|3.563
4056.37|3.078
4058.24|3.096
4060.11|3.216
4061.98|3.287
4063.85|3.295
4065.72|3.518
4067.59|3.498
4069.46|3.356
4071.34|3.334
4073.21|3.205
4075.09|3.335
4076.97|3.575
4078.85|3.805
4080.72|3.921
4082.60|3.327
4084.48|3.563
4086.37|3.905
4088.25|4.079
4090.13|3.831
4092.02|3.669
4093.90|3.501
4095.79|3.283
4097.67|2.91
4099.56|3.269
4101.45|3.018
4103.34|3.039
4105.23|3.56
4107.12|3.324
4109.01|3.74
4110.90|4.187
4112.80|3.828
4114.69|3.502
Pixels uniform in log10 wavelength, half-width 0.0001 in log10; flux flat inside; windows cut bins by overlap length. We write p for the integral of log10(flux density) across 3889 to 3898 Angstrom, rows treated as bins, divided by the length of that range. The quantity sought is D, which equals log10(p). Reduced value -0.41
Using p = 0.388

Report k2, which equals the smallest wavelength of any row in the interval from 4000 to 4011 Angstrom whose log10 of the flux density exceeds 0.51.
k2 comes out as 4000.71 Angstrom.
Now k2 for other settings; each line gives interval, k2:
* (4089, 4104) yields 4090.13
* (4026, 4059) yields 4030.30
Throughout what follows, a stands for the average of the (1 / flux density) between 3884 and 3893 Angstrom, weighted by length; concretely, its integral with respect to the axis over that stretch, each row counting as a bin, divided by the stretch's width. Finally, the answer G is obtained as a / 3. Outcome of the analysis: 0.1527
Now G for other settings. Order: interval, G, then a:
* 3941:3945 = 0.1448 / 0.43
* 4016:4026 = 0.0935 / 0.28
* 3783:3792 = 0.1442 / 0.43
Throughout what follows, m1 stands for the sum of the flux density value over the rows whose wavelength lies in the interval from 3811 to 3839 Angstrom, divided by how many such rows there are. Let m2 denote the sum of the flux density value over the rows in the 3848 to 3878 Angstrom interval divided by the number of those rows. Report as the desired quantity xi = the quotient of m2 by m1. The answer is 1.2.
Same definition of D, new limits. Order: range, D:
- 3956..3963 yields -0.41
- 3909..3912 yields -0.37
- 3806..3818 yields -0.44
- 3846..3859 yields -0.49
